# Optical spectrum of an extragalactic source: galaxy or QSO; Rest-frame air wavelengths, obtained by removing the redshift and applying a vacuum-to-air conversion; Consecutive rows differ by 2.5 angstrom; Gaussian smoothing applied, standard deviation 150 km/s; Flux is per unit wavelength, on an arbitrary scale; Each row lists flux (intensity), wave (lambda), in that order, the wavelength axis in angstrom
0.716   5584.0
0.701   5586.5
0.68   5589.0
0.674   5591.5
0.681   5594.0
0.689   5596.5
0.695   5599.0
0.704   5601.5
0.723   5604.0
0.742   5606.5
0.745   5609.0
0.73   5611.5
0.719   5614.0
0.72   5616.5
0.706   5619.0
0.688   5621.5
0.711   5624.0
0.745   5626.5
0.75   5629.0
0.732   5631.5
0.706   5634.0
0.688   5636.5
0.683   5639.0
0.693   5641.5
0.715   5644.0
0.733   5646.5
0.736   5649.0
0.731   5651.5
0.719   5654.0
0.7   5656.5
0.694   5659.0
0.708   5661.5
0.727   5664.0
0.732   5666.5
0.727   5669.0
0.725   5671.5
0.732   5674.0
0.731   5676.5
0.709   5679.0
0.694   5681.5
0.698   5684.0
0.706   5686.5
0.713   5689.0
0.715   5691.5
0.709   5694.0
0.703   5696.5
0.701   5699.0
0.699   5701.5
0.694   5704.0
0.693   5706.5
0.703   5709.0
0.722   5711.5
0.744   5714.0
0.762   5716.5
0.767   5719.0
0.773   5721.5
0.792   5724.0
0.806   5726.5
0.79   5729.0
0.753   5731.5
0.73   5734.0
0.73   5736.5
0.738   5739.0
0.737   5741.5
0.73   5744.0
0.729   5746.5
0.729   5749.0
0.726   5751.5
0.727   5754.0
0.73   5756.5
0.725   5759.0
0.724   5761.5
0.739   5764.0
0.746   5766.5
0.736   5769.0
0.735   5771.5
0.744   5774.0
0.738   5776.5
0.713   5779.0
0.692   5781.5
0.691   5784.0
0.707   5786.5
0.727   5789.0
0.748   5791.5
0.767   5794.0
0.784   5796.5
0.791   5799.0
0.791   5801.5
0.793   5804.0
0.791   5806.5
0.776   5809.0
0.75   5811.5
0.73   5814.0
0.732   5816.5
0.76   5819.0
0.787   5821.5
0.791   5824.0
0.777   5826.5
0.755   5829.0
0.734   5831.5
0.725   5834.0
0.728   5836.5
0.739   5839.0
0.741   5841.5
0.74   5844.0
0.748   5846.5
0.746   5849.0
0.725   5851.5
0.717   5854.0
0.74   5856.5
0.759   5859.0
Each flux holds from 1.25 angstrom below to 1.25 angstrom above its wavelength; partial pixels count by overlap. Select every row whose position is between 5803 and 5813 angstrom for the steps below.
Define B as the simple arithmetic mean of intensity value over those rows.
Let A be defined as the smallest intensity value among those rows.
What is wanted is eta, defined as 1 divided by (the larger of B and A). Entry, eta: 1.29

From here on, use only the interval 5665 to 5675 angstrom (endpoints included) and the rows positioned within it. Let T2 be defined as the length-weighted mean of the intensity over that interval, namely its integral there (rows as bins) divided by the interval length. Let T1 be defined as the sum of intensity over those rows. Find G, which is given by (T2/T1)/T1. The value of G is 0.086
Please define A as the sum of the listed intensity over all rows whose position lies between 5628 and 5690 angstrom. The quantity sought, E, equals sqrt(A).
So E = 4.2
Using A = 18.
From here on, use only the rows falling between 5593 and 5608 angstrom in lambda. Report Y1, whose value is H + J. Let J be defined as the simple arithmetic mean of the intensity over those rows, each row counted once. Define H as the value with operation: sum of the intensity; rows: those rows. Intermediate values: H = 4.23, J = 0.706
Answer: 4.94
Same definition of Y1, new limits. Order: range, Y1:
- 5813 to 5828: 5.34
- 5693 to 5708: 4.90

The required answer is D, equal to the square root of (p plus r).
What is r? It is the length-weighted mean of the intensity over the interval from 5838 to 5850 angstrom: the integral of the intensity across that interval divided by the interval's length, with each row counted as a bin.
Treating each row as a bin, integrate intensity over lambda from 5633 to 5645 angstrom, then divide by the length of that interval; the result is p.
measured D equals 1.20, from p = 0.696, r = 0.74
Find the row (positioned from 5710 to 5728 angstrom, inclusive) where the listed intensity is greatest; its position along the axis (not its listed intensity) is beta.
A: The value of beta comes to 5726.5 angstrom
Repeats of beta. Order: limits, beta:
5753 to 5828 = 5804.0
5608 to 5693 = 5629.0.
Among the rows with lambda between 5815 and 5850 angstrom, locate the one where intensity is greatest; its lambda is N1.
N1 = 5824.0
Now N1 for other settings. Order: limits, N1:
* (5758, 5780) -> 5766.5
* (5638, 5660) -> 5649.0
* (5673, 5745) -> 5726.5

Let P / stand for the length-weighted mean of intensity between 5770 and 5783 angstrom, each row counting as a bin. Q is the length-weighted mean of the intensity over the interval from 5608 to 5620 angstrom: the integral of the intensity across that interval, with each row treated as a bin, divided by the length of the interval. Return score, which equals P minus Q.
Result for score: 0.000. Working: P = 0.724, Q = 0.72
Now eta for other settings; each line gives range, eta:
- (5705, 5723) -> 1.36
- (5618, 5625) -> 1.43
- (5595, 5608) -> 1.41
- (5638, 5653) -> 1.40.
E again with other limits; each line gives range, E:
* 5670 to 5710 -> 3.4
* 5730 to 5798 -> 4.4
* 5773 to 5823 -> 3.9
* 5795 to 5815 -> 2.5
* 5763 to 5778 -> 2.1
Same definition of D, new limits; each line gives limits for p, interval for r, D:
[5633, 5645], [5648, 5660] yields 1.19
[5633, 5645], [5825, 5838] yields 1.20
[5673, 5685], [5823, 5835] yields 1.21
